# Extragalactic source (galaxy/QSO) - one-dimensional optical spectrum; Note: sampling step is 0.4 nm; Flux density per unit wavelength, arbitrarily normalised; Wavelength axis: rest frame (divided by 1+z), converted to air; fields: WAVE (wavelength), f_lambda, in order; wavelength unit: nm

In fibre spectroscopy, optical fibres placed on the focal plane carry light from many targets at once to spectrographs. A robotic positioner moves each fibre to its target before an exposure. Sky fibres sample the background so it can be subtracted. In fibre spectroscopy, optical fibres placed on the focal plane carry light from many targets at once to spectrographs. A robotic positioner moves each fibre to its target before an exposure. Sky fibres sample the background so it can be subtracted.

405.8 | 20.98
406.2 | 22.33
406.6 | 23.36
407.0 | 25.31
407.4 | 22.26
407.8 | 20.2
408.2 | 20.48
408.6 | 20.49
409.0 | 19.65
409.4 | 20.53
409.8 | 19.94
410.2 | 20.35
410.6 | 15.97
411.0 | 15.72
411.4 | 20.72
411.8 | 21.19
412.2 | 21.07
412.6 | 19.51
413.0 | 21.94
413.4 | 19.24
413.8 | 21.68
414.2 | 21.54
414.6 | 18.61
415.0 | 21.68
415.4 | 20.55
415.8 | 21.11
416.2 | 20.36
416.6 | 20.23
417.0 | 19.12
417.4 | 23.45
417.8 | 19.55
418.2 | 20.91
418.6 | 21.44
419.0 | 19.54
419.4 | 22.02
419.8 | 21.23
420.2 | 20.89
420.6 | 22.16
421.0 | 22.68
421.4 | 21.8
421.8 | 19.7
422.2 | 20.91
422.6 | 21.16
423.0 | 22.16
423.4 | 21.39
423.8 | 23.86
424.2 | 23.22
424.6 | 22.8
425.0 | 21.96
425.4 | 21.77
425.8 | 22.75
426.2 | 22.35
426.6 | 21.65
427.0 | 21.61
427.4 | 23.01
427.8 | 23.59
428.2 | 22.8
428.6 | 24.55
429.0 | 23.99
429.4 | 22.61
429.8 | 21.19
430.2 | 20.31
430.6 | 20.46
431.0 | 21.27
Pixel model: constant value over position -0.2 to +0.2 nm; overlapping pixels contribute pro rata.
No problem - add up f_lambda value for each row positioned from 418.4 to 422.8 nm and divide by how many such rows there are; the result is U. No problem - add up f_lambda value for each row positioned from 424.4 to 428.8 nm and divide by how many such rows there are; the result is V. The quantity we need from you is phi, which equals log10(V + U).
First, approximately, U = 21.2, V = 22.6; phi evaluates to 1.64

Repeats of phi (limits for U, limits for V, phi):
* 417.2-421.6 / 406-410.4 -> 1.63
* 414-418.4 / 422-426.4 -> 1.63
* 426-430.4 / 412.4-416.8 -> 1.63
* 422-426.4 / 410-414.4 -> 1.62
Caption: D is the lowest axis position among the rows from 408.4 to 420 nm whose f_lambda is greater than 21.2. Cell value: 413.0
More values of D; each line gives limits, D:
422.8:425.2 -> 423.0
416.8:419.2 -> 417.4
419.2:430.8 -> 419.4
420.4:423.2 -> 420.6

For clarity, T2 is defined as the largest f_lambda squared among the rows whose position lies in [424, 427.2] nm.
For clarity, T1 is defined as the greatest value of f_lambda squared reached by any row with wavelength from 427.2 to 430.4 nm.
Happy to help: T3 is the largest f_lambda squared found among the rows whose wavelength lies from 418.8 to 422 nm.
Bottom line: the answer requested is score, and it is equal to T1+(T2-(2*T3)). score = 113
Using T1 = 603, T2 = 539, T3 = 514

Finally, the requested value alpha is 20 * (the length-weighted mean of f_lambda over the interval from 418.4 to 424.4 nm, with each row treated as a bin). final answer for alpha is 432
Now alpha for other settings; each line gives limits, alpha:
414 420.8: 417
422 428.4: 446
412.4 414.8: 408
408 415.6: 401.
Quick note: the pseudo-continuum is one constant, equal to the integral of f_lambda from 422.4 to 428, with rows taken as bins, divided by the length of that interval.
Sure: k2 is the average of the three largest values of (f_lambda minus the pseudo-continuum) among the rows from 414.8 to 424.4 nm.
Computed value 1.1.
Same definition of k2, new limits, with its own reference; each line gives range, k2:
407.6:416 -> -0.6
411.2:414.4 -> -0.7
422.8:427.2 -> 0.9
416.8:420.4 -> -0.1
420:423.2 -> 0.0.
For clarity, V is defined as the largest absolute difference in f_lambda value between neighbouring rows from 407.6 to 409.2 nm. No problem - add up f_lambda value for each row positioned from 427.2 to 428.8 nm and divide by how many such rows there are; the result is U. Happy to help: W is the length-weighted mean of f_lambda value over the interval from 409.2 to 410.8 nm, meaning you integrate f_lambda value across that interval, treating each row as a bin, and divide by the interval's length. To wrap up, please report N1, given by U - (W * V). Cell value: 7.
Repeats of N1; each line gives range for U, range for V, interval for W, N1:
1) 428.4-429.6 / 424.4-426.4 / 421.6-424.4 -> 2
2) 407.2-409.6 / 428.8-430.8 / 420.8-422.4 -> -10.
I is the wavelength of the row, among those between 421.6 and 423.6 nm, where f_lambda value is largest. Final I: 423.0 nm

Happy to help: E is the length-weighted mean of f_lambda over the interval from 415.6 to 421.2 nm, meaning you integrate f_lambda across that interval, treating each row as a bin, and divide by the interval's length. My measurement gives 21.0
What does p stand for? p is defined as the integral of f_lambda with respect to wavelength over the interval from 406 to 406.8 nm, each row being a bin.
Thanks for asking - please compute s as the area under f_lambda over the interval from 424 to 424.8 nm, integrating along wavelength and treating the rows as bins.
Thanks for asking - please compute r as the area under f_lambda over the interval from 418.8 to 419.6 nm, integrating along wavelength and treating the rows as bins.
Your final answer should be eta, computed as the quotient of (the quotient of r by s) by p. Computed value 0.0494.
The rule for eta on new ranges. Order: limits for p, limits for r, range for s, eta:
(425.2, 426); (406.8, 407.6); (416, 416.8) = 0.0658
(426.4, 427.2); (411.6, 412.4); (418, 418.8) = 0.0577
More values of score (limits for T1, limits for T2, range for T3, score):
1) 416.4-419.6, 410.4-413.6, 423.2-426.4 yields -107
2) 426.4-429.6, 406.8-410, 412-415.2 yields 281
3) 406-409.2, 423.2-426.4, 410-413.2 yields 247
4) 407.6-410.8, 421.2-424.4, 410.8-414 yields 28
